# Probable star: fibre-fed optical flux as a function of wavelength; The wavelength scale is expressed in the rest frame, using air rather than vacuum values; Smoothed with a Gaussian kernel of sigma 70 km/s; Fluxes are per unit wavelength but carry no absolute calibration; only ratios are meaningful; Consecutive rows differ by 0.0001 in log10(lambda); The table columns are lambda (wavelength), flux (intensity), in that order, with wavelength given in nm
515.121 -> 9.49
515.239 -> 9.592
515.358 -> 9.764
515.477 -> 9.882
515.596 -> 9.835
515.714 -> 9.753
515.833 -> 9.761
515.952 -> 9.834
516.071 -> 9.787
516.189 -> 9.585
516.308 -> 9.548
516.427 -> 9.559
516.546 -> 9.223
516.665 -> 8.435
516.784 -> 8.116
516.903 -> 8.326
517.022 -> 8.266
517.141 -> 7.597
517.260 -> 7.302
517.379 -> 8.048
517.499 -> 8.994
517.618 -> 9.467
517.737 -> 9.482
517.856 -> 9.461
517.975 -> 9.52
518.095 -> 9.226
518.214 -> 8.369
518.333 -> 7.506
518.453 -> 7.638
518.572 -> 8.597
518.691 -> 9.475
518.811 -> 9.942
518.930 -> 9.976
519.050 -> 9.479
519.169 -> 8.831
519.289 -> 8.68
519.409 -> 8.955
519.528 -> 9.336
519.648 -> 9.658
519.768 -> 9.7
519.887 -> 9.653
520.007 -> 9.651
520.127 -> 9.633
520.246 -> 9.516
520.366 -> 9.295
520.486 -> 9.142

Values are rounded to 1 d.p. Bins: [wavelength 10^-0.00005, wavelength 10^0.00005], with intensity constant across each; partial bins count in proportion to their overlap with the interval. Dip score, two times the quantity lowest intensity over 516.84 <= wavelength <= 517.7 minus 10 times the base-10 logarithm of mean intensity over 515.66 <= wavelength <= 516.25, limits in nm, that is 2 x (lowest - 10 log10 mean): -5.2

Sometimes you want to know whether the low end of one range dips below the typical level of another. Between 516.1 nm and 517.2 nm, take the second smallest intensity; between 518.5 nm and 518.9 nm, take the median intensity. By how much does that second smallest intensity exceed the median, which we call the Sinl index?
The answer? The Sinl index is -1.36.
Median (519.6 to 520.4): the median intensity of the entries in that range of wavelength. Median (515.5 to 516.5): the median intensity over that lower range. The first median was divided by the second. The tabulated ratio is 0.99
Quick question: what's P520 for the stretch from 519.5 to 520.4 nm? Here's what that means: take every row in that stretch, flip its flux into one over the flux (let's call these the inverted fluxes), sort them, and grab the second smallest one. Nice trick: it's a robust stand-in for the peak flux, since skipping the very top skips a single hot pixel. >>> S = 0.104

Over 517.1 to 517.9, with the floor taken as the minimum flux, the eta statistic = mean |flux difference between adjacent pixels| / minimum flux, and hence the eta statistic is 0.057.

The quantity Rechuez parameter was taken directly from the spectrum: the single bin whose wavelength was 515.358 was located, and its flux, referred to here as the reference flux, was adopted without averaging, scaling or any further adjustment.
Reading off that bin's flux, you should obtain 9.764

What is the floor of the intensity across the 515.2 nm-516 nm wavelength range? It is 9.592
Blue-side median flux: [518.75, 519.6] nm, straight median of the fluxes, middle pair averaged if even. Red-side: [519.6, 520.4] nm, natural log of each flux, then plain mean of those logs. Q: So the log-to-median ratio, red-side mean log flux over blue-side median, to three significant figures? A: 0.242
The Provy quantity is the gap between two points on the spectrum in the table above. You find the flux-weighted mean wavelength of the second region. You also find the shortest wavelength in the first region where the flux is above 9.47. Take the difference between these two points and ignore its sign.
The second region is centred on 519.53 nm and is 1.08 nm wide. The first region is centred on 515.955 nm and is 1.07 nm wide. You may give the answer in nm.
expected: 4.06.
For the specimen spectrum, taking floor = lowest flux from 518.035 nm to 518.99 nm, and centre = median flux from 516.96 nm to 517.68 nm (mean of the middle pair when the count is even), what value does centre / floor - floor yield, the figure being -6.4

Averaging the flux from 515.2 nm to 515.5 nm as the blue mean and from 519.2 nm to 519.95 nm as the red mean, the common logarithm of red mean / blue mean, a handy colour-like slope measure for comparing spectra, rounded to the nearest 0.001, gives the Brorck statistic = -0.019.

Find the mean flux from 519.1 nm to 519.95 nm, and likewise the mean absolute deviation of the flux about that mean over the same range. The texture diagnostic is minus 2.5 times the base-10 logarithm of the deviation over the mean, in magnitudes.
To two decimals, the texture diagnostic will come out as 3.48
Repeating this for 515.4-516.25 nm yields 5.43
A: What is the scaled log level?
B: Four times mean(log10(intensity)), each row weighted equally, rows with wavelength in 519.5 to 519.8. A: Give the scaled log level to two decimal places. 3.92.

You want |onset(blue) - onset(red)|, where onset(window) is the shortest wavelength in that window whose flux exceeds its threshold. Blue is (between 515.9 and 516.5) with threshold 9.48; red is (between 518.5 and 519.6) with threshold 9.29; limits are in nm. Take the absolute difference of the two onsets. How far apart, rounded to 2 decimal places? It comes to 2.74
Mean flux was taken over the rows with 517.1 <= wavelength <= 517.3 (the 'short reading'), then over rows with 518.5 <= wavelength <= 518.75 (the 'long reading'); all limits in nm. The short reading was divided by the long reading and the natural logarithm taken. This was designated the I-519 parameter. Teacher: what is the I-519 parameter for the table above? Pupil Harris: -0.19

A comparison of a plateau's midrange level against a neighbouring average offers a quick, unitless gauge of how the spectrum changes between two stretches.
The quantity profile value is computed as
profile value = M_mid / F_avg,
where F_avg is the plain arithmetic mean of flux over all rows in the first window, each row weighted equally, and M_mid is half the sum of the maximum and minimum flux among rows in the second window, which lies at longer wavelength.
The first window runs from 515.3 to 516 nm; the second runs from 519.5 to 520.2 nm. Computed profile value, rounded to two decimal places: 0.97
